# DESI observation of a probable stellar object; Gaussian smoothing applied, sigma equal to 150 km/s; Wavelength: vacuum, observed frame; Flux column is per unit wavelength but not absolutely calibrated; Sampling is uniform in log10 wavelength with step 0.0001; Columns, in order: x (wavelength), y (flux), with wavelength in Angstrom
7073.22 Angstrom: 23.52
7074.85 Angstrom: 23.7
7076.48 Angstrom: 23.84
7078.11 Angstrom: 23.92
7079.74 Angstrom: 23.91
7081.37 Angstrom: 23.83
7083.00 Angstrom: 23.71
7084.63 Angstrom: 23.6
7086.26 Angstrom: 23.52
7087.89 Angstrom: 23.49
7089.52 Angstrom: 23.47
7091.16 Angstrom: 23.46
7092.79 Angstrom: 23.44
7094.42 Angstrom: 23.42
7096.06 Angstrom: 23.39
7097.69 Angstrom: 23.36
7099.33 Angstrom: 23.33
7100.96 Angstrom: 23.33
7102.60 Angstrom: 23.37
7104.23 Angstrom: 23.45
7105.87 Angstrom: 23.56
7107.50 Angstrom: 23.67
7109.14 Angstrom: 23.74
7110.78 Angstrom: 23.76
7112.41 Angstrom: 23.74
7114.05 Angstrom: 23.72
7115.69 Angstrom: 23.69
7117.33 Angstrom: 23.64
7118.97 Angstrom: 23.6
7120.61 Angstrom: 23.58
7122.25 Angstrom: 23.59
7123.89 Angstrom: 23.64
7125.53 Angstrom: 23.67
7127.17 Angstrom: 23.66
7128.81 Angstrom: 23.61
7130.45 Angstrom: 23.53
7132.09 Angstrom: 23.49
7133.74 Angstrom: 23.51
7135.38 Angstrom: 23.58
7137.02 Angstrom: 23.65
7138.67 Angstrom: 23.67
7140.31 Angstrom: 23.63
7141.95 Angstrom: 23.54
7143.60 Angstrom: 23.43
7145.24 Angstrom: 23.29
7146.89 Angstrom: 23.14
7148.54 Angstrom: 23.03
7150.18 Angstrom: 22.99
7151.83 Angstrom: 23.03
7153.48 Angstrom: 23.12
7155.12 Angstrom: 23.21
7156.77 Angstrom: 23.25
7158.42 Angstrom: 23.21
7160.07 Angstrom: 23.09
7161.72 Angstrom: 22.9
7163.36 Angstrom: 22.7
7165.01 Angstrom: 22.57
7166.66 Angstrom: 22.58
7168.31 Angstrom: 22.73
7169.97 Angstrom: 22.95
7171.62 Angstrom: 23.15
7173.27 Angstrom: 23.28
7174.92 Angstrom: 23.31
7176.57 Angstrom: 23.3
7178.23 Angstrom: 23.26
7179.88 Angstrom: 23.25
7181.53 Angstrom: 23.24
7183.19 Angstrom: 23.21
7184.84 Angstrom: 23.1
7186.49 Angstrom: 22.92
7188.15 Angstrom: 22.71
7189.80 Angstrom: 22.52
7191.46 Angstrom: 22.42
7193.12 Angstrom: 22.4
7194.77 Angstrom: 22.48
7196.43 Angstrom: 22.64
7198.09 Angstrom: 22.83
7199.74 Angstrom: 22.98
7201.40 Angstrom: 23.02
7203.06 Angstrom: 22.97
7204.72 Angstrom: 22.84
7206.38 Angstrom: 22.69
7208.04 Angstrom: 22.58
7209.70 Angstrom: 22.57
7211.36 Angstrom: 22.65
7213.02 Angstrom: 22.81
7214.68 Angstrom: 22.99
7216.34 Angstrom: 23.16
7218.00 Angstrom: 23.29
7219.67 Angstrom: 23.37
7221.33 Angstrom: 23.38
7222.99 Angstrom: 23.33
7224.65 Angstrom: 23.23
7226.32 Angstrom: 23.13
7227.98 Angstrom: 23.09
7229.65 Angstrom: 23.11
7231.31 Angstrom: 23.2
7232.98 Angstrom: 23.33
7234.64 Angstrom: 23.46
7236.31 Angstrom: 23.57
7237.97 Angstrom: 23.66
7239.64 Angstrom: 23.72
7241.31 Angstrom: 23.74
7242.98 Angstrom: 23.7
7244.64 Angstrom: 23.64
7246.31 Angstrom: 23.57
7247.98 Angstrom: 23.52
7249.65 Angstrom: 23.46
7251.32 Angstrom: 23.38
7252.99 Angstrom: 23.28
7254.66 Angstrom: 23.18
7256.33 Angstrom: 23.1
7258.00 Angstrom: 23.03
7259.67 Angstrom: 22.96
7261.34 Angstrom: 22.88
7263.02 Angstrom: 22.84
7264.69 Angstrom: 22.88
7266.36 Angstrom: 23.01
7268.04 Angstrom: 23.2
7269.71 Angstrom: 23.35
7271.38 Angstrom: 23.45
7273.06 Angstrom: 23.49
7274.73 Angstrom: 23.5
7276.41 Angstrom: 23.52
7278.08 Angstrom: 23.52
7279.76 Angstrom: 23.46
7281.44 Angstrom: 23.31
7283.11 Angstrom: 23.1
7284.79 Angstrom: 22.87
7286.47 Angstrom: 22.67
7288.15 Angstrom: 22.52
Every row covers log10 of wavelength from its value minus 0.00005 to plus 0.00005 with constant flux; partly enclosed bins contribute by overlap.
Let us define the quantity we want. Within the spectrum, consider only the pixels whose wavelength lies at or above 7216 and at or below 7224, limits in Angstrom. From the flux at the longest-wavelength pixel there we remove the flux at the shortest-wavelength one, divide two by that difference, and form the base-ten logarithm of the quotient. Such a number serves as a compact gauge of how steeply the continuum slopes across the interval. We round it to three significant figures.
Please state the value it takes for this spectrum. 1.07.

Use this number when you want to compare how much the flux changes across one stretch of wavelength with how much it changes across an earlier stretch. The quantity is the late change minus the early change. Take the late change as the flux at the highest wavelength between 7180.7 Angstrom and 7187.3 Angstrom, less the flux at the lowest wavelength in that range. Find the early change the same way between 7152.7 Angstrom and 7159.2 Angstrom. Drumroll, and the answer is -0.41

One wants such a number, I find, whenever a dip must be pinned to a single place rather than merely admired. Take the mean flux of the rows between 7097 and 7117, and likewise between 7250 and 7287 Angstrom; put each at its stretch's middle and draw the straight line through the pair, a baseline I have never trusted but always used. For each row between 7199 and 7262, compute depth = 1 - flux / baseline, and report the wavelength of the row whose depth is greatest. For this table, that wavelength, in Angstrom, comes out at 7209.70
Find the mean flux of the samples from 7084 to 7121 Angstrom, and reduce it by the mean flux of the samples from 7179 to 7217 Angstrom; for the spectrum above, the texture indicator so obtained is 0.7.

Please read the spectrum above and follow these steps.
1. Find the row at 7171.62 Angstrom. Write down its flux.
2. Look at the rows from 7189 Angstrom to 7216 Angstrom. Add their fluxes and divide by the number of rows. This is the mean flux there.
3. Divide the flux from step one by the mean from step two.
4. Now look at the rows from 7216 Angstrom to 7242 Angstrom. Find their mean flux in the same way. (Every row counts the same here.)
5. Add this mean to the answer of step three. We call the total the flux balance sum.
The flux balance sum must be 24.4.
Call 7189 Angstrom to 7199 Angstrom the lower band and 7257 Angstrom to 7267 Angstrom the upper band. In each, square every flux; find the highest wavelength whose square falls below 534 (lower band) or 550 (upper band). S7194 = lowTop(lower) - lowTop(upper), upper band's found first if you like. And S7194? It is -68.3 Angstrom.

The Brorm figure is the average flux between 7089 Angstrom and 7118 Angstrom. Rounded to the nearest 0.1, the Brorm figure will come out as 23.5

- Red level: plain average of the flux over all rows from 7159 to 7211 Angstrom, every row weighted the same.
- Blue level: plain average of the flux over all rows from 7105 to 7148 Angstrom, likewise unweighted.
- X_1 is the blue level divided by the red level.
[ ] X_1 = 1.03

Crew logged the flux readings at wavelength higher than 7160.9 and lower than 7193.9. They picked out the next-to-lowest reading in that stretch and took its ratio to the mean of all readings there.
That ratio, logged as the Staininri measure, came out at 0.978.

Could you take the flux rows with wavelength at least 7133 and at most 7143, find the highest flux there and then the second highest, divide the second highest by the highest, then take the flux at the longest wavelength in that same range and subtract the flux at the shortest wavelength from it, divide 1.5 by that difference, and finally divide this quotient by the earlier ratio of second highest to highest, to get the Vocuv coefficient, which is 50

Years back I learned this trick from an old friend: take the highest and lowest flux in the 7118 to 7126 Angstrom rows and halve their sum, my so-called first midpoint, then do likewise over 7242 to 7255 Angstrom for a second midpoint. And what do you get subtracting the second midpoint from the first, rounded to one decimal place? 0.2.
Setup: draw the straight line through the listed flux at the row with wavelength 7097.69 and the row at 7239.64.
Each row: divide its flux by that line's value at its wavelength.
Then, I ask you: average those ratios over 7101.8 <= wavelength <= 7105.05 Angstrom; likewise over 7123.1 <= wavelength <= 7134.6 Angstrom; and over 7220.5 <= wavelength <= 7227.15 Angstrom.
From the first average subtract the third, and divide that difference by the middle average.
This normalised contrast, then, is 0.019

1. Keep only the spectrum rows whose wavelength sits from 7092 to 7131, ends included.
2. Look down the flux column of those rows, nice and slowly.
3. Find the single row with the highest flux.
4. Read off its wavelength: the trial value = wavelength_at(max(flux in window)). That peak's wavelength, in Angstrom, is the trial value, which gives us 7110.78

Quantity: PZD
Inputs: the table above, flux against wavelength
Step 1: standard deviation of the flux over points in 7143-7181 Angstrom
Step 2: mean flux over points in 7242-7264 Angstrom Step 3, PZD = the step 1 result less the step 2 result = -23.0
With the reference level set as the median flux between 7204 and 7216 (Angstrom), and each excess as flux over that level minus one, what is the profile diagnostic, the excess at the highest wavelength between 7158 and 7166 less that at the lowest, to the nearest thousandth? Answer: -0.028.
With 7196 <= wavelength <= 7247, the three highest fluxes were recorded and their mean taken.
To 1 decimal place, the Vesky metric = 23.7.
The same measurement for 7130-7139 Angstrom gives 23.6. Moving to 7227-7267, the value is 23.7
